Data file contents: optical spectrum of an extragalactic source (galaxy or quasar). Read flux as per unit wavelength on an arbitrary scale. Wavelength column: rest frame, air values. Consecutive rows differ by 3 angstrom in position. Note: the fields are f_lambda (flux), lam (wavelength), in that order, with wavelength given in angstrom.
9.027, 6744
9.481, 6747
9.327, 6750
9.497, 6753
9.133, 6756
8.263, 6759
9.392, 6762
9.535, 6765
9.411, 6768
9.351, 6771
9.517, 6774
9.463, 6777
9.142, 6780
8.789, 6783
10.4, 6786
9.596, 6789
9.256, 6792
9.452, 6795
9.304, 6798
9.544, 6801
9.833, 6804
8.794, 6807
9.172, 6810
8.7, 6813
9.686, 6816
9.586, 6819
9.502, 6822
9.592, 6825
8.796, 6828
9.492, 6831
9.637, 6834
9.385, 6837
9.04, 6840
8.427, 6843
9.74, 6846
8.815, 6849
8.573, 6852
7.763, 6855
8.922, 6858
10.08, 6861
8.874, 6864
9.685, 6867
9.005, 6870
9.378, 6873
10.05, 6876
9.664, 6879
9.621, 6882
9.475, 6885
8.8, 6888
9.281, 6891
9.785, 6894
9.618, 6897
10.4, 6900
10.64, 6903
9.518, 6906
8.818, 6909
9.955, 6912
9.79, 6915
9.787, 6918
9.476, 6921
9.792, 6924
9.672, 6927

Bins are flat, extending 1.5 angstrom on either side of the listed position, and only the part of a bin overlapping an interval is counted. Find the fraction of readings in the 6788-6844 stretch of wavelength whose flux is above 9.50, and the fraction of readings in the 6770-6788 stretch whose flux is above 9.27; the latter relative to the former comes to 1.6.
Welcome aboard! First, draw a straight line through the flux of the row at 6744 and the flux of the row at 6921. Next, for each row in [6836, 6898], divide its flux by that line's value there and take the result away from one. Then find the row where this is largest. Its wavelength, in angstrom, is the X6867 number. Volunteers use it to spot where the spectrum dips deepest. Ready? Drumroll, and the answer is 6855 angstrom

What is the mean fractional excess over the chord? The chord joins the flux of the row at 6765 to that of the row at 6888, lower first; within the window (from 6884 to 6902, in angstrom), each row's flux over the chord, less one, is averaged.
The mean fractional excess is 0.09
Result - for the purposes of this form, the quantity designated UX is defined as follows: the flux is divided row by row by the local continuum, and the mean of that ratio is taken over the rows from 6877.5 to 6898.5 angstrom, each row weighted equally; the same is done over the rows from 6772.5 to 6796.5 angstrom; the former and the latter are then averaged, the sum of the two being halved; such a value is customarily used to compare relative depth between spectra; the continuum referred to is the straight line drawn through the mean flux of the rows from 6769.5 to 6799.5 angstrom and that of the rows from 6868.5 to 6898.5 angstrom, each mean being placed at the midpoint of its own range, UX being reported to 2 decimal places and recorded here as 1.00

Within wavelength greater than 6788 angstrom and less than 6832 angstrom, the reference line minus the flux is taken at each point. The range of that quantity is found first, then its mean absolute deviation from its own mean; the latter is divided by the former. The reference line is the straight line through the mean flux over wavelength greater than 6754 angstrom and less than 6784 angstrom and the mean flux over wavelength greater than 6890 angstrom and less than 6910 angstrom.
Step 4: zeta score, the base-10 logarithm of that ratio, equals -0.63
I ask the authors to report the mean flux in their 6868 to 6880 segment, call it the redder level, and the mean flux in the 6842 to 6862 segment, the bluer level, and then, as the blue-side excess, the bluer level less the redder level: -0.6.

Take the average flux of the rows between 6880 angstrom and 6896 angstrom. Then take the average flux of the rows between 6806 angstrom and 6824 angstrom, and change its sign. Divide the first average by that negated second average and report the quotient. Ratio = -1.02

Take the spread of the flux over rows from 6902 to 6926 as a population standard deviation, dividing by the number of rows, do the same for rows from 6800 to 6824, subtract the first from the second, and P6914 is -0.09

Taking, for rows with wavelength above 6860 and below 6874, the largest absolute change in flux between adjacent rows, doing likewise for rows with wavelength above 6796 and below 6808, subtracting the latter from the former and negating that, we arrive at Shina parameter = -0.17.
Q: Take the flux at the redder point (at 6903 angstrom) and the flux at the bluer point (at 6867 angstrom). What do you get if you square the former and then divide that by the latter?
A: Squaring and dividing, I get 11.7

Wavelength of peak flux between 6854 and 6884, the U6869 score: 6861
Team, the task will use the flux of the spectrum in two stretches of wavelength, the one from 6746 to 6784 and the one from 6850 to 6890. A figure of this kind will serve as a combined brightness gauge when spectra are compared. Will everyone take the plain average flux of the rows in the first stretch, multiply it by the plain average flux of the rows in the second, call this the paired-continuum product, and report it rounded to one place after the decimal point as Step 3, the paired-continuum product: 85.3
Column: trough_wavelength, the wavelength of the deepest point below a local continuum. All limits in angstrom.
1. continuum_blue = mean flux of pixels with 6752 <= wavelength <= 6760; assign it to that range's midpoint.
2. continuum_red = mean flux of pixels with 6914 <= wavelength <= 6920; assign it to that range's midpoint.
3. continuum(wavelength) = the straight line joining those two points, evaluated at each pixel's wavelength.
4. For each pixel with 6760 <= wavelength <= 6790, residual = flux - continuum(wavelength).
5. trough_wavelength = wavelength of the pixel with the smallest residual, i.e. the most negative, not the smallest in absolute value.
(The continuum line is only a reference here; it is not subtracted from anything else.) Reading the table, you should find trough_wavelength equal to 6783 angstrom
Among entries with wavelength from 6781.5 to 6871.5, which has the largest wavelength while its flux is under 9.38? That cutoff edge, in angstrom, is 6870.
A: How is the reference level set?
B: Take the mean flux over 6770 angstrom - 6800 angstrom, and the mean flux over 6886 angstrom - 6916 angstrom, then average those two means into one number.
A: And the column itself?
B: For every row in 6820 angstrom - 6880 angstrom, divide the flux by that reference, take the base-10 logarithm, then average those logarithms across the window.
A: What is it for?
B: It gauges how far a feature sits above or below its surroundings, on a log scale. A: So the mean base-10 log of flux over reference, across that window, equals -0.016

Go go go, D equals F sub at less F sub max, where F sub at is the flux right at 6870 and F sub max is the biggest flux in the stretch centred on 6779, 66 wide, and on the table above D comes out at -1.4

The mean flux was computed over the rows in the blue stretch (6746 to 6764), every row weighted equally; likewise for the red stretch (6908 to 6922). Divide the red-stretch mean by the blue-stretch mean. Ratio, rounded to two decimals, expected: 1.04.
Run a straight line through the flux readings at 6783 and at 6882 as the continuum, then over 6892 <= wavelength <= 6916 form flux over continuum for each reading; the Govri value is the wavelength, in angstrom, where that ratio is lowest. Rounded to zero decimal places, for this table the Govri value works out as 6909 angstrom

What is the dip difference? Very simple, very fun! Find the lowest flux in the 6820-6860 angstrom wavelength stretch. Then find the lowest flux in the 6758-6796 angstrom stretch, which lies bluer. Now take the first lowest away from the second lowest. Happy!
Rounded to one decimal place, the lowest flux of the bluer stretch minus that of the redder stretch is 0.5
